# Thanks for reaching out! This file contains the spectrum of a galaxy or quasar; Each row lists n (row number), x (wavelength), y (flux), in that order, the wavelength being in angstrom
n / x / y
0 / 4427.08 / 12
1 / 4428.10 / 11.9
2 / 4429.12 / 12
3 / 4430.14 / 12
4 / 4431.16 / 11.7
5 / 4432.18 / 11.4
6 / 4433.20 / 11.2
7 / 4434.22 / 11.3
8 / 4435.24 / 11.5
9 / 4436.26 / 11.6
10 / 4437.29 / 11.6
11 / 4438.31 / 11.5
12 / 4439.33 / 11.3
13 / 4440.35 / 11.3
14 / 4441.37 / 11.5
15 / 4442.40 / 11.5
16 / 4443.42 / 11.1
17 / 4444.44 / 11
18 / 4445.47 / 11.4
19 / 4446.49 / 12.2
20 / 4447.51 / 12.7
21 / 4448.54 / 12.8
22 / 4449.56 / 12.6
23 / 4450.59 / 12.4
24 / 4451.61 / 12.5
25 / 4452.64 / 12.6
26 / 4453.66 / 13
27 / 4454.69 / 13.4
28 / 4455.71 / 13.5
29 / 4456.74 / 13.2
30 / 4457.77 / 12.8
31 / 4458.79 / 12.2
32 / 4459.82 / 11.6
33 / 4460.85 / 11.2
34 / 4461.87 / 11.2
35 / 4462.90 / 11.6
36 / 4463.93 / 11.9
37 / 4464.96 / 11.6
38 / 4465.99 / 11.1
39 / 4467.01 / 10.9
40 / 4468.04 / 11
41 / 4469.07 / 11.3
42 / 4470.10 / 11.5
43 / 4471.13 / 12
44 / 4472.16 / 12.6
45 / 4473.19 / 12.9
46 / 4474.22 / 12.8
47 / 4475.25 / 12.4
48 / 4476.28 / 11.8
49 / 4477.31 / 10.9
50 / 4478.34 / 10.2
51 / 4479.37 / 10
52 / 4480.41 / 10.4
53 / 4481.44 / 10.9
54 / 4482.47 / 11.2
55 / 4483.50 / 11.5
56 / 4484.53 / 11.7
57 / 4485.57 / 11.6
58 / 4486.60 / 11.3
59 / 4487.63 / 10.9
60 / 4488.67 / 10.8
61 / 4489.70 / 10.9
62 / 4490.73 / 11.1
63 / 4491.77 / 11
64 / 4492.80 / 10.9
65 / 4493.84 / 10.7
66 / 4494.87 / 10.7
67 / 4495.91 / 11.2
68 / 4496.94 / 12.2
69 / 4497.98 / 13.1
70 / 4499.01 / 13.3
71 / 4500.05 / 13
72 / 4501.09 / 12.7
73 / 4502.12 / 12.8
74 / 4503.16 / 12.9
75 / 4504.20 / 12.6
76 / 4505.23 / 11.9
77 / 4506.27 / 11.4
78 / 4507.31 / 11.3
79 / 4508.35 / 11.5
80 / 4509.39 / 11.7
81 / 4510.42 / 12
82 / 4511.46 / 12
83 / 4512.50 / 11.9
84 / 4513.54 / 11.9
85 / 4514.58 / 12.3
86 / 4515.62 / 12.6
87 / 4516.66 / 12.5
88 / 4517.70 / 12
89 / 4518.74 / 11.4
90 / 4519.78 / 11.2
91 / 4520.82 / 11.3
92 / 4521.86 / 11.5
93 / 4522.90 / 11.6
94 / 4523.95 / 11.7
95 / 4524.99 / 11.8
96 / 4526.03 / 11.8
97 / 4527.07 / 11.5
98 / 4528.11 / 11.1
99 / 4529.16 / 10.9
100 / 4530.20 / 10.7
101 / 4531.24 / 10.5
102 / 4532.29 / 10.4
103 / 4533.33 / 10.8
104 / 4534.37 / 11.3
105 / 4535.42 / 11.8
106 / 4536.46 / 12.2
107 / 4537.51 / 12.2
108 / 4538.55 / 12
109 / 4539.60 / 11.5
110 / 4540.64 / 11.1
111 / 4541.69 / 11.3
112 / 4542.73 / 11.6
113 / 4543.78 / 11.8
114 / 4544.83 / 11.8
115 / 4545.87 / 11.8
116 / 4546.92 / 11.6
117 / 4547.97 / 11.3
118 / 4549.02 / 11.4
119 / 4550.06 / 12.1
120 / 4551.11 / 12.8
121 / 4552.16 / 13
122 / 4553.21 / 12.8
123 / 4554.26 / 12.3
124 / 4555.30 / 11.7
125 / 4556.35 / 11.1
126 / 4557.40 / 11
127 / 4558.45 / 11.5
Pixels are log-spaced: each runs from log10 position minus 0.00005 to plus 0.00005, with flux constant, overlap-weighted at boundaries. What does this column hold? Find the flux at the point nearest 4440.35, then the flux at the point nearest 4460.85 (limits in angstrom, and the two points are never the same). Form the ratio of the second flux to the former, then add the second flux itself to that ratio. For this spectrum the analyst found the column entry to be 12.2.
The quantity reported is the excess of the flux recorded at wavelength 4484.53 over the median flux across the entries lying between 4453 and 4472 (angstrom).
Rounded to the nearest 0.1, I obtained 0.1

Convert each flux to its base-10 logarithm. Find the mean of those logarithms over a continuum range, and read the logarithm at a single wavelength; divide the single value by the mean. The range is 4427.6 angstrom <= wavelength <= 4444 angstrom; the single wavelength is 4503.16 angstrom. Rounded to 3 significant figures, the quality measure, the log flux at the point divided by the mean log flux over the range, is 1.05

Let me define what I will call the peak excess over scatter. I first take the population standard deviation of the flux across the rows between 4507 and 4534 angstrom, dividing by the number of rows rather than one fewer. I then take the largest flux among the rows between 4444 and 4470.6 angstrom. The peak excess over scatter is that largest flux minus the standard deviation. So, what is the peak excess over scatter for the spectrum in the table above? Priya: 12.9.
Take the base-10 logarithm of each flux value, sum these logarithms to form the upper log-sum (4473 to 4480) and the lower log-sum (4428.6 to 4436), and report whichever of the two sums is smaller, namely 7.43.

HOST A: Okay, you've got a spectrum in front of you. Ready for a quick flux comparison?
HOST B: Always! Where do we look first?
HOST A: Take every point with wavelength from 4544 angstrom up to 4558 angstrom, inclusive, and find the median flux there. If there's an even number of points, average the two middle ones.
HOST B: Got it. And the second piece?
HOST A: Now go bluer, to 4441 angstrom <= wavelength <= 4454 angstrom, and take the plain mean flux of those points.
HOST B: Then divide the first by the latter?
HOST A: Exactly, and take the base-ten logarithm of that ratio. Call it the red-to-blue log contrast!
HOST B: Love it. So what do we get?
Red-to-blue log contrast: -0.011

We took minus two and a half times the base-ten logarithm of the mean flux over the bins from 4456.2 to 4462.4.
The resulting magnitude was -2.70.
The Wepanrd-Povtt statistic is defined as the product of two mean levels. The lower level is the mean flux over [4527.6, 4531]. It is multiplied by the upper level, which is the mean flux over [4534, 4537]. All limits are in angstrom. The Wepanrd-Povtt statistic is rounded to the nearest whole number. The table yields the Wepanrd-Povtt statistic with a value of 128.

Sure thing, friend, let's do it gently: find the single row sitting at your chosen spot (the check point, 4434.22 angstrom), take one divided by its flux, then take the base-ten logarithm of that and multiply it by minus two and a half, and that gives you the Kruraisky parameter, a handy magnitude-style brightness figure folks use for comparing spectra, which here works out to 2.63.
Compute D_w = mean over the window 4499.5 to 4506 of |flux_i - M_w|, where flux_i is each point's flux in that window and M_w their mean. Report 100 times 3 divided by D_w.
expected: 1125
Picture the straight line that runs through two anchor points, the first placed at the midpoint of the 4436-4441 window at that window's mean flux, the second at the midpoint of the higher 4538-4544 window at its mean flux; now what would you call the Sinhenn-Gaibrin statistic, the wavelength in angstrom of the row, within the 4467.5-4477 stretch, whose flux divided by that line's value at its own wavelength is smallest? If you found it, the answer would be 4468.04 angstrom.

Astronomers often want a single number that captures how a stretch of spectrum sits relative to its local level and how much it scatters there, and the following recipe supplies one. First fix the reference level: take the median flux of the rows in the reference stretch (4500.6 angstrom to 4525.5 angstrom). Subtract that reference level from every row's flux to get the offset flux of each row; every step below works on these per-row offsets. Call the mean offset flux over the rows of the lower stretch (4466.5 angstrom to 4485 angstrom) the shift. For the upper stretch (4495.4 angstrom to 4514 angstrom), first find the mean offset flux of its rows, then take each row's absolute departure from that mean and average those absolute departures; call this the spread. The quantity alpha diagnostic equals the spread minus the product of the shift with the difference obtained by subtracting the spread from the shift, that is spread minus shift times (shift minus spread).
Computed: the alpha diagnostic 0.10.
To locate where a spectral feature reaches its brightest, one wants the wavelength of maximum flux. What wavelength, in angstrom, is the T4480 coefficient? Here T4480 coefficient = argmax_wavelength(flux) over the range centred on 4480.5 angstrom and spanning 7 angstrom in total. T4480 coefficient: 4483.50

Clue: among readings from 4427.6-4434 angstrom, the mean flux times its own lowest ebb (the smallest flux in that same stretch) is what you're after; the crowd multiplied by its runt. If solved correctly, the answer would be 131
